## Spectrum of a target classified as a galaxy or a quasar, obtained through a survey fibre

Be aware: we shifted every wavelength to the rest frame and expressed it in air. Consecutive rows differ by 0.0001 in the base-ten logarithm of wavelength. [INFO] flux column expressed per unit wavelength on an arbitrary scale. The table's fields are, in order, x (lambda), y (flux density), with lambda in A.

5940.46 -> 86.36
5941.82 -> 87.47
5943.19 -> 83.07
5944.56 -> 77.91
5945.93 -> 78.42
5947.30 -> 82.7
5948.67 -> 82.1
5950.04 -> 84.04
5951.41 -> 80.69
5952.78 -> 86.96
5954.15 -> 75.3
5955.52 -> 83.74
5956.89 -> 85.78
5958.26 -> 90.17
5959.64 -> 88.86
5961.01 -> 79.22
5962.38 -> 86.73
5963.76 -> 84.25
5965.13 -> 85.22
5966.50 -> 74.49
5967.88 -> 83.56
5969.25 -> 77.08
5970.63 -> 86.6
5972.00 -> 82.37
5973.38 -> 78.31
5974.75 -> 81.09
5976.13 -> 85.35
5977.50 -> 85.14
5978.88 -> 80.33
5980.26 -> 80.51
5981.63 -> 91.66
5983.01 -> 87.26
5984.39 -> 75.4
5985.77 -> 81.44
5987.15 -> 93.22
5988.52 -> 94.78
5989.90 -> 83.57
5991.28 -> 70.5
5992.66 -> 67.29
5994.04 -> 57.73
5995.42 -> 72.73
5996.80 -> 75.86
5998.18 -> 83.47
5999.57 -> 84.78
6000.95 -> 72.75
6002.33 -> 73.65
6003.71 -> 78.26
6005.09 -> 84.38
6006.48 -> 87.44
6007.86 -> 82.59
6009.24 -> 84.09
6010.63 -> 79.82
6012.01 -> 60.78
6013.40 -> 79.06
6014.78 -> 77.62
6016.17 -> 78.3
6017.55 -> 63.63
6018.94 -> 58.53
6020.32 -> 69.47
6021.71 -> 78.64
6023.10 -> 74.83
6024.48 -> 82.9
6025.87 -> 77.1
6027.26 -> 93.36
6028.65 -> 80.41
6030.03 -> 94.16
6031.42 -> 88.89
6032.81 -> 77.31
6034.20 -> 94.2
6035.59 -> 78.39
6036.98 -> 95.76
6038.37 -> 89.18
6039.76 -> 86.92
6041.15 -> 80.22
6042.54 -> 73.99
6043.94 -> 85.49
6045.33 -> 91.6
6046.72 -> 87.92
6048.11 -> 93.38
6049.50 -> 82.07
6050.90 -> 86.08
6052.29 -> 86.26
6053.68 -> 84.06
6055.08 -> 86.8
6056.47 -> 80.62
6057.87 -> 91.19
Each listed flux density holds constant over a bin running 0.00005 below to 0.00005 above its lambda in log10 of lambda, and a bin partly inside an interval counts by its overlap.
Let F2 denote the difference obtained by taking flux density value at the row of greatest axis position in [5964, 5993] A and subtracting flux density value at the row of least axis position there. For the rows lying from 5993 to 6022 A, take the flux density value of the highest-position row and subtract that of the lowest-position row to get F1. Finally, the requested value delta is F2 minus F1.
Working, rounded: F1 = 21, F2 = -18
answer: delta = -39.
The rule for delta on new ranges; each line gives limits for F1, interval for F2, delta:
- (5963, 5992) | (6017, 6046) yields 42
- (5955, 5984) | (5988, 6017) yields -20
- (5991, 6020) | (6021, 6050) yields 15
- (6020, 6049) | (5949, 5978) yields -23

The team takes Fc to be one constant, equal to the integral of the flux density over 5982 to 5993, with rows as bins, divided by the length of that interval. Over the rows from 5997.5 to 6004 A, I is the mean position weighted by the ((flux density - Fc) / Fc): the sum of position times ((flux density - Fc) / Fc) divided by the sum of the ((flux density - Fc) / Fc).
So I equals 6002.5 A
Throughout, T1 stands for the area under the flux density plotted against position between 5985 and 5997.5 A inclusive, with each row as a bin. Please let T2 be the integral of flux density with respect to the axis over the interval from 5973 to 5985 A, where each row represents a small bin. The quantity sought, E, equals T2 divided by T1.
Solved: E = 1.03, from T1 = 968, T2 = 996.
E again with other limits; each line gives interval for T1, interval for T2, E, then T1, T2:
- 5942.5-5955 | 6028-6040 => 1.03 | 1016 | 1048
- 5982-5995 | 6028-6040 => 1.02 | 1029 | 1048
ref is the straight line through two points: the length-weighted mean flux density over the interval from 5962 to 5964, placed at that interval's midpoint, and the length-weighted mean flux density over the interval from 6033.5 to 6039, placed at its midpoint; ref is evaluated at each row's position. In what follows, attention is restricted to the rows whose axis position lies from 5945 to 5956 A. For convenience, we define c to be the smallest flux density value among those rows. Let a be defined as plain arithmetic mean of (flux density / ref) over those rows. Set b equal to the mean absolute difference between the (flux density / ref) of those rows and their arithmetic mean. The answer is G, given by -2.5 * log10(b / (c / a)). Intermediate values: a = 0.966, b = 0.03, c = 75.3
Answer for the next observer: 8.5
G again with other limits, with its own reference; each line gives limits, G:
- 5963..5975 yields 8.2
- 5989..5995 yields 7.3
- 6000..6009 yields 7.9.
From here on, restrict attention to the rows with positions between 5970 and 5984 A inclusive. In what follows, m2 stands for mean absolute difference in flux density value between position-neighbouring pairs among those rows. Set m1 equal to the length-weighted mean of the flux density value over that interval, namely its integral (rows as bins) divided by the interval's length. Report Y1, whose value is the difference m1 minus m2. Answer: 80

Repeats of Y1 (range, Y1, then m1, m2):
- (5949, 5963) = 78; 84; 6.1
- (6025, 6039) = 74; 87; 12.9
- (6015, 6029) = 66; 76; 9.6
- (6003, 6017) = 72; 79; 6.6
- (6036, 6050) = 80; 87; 6.6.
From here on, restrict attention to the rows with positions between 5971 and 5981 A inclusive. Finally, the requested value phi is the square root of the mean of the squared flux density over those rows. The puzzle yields 82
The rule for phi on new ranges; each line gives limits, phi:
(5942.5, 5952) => 81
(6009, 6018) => 75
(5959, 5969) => 83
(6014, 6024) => 72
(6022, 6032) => 85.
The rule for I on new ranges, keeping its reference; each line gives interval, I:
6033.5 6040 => 6036.8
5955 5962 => 5957.7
